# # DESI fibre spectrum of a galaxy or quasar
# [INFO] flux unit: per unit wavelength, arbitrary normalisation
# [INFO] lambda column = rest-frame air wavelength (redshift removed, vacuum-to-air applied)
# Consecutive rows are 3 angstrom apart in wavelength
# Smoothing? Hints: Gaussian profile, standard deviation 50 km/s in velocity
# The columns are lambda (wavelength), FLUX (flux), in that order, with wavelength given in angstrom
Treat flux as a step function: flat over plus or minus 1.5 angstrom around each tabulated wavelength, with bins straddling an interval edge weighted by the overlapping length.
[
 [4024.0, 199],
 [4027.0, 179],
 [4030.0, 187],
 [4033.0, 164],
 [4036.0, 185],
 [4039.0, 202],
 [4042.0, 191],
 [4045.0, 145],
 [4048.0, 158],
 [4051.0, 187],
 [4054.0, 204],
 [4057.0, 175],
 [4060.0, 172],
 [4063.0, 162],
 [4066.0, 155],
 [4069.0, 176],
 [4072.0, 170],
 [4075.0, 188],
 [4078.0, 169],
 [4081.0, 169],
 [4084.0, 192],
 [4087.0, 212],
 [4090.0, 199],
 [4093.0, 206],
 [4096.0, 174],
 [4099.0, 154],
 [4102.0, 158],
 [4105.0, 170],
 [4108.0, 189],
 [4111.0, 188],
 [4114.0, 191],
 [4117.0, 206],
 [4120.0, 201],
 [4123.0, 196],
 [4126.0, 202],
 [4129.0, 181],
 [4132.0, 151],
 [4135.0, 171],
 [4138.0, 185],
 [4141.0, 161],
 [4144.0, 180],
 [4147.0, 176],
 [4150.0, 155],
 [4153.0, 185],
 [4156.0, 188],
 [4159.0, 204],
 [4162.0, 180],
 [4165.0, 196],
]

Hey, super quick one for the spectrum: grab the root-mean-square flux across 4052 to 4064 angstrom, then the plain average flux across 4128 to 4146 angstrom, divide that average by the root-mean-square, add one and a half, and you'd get 2.458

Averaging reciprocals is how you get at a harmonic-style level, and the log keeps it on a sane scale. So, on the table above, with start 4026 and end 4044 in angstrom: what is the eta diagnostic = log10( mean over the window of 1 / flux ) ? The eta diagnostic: -2.26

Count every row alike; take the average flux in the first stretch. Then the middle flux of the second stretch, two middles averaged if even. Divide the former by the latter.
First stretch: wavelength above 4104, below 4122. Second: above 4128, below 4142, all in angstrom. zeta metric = 1.12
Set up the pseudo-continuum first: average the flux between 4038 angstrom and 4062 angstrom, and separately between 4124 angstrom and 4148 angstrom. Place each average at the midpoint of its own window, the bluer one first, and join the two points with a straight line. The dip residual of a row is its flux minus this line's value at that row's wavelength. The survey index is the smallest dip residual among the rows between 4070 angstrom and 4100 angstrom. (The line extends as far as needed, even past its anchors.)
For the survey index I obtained -23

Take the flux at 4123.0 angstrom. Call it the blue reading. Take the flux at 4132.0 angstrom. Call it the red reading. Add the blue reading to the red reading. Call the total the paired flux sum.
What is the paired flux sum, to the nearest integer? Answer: 347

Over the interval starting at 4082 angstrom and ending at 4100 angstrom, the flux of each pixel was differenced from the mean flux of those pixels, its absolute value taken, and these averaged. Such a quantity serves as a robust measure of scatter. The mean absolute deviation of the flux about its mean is 17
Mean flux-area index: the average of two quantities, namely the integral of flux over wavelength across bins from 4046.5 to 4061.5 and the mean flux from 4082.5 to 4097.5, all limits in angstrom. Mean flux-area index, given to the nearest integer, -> 1442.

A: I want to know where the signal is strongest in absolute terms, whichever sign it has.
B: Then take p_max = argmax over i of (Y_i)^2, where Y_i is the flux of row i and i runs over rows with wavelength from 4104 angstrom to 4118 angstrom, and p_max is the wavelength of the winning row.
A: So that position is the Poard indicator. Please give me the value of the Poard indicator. 4117.0 angstrom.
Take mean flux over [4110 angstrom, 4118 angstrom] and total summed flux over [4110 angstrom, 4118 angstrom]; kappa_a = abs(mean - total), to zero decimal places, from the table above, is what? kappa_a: 390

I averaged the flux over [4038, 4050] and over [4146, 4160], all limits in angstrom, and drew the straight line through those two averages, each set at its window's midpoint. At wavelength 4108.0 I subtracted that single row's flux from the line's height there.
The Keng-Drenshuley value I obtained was -11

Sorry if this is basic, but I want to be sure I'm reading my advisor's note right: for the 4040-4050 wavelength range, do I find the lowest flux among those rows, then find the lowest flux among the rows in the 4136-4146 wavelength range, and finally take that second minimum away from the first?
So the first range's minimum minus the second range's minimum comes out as -16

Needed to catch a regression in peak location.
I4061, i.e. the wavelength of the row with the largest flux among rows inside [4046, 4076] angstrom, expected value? 4054.0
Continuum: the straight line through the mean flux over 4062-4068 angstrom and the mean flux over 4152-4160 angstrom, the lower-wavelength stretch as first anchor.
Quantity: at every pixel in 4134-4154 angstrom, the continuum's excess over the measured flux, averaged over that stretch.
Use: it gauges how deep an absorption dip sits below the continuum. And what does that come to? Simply 15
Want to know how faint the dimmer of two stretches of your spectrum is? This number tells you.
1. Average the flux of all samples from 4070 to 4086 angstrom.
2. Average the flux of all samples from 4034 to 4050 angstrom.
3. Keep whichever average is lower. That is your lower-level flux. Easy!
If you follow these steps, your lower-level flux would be 176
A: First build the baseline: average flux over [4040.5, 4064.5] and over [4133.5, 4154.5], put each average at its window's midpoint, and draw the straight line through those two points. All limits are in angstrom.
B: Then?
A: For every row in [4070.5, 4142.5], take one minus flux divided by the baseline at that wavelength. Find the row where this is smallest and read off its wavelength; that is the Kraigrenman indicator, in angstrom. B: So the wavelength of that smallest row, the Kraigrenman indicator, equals 4087.0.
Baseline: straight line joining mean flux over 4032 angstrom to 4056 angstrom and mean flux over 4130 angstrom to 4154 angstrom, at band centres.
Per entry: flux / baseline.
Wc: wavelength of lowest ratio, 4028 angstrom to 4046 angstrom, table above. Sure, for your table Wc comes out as 4045.0 angstrom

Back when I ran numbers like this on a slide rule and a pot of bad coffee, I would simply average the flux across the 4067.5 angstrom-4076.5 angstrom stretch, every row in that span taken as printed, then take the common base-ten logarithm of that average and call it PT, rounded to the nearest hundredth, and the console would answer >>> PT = 2.25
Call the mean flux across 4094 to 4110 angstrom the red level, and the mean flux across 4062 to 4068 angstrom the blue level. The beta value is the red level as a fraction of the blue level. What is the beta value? 1.07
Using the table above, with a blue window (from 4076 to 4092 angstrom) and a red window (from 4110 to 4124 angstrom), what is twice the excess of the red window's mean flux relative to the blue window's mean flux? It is 16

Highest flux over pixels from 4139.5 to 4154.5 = 185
